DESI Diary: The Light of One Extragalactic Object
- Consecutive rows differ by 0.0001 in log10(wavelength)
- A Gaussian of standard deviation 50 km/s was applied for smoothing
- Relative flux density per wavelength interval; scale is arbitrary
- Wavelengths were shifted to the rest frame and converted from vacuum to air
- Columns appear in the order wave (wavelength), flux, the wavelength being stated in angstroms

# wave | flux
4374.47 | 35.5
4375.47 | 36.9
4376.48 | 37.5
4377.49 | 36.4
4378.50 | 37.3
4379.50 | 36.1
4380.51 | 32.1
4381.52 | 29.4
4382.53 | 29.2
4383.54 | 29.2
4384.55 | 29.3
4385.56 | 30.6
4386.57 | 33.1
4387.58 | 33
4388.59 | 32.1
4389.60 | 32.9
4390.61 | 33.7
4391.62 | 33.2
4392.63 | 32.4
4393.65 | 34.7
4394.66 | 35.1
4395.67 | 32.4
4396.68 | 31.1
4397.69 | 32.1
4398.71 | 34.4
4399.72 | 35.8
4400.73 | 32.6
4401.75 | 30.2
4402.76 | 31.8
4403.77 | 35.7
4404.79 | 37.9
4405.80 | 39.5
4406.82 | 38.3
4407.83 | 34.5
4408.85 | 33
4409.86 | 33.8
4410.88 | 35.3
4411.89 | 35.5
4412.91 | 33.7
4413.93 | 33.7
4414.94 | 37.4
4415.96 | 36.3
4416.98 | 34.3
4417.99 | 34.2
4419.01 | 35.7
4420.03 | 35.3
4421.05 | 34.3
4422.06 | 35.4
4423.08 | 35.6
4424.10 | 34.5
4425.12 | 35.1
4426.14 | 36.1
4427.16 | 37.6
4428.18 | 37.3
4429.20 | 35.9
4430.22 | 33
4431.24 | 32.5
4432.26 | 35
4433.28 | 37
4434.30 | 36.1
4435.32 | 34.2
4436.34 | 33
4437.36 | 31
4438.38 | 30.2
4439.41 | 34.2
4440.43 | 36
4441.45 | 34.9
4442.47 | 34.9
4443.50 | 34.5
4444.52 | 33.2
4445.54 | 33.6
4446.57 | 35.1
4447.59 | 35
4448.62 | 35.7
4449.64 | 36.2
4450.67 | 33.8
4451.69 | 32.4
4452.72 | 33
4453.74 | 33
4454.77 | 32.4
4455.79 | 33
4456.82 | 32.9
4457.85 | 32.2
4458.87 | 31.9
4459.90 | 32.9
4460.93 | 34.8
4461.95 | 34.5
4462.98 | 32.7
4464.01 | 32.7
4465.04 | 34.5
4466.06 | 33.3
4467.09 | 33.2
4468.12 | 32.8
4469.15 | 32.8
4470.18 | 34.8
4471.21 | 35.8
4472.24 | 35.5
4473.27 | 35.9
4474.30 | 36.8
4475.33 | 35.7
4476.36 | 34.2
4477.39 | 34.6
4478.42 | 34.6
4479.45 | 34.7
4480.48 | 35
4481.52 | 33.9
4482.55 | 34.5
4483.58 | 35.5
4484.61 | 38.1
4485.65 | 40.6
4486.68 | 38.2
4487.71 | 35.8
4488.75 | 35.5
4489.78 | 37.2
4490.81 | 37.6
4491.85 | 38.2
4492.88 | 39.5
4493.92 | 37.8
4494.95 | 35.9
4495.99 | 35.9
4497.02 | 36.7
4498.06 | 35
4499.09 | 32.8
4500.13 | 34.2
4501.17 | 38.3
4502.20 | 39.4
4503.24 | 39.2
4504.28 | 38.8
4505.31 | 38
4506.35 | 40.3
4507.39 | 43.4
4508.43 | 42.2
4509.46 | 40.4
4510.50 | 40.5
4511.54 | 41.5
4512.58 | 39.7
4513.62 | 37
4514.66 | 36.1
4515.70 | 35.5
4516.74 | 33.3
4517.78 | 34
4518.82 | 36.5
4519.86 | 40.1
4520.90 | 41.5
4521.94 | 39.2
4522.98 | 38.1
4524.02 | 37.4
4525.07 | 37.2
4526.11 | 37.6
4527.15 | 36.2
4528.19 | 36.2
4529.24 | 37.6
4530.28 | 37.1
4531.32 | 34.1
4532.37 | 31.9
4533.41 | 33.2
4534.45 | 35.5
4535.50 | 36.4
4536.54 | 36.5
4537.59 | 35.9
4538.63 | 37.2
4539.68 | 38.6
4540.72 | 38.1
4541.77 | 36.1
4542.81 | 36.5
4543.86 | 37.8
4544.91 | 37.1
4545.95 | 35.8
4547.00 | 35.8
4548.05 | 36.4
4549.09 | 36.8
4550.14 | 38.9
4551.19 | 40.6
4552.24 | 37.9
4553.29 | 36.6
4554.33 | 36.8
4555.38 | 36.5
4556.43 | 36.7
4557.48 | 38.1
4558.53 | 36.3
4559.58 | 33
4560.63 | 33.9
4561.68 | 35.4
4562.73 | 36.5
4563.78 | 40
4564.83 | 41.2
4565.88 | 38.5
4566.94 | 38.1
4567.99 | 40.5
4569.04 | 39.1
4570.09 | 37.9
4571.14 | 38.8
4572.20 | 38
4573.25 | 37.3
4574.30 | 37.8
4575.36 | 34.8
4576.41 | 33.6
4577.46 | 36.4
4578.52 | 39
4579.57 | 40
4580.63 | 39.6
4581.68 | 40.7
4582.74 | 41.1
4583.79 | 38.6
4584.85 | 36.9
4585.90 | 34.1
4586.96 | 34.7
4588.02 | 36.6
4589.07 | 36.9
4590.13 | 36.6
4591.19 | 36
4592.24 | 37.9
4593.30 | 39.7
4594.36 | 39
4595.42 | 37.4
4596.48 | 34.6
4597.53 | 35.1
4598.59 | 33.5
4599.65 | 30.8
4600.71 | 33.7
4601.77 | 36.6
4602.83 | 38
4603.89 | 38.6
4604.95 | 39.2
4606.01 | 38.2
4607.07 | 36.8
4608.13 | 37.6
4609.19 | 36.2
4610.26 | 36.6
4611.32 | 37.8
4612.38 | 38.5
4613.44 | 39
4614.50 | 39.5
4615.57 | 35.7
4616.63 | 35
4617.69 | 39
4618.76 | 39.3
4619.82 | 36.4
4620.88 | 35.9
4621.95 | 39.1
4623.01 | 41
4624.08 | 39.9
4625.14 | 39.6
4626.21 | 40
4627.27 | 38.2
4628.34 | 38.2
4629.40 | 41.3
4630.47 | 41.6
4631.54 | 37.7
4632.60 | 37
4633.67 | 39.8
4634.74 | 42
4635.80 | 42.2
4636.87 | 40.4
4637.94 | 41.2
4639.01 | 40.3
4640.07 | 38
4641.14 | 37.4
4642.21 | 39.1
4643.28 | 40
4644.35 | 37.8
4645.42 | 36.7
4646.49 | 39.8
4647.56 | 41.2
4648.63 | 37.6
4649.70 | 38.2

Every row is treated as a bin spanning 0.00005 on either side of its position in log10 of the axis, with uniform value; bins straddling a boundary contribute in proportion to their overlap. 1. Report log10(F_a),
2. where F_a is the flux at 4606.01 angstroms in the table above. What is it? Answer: 1.58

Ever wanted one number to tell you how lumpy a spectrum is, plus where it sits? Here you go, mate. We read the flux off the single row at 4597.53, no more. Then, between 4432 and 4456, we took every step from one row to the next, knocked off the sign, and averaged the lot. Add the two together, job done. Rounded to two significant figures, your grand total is 36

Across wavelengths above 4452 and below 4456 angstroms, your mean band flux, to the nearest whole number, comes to 33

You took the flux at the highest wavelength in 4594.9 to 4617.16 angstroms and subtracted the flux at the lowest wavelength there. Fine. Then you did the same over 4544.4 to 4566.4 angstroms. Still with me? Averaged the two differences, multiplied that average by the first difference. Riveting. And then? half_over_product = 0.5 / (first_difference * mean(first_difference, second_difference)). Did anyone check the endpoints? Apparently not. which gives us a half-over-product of 0.42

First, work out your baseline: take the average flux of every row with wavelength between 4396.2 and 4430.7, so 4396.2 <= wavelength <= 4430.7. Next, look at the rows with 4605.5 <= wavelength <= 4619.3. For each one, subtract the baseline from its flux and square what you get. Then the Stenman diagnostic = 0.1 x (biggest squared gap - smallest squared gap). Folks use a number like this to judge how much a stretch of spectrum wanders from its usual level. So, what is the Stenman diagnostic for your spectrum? 2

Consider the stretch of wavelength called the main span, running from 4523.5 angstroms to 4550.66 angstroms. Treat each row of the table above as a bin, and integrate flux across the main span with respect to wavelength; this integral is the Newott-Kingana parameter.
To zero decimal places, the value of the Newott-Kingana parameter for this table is 990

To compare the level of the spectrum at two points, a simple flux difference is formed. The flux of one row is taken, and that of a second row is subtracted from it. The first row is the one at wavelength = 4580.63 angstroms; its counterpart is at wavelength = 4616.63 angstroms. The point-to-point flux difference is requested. 4.6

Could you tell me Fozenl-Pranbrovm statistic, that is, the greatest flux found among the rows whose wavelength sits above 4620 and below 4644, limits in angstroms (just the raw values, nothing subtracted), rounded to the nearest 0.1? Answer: 42.2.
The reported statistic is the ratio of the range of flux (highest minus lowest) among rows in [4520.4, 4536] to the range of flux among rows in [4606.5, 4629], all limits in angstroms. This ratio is 1.6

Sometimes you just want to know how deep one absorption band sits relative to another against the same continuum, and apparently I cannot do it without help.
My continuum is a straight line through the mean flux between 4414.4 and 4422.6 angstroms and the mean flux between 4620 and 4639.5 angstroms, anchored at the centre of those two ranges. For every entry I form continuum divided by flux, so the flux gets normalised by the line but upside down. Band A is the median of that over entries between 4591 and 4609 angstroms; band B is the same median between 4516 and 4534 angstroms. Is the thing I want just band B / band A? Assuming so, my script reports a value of 0.97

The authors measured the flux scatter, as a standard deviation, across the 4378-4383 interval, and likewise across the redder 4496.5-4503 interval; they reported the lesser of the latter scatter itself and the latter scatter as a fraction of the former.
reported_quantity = 0.7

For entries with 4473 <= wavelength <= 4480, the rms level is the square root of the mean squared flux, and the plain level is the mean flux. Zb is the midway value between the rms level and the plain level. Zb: 35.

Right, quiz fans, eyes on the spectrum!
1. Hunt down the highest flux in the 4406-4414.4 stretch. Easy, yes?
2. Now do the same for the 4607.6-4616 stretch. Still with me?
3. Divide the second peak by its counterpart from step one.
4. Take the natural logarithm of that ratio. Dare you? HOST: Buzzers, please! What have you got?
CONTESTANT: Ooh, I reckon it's 0.031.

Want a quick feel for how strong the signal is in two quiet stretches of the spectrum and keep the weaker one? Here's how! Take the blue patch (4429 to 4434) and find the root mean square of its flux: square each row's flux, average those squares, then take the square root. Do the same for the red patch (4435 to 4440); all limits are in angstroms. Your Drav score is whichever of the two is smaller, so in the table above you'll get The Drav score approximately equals 32.6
